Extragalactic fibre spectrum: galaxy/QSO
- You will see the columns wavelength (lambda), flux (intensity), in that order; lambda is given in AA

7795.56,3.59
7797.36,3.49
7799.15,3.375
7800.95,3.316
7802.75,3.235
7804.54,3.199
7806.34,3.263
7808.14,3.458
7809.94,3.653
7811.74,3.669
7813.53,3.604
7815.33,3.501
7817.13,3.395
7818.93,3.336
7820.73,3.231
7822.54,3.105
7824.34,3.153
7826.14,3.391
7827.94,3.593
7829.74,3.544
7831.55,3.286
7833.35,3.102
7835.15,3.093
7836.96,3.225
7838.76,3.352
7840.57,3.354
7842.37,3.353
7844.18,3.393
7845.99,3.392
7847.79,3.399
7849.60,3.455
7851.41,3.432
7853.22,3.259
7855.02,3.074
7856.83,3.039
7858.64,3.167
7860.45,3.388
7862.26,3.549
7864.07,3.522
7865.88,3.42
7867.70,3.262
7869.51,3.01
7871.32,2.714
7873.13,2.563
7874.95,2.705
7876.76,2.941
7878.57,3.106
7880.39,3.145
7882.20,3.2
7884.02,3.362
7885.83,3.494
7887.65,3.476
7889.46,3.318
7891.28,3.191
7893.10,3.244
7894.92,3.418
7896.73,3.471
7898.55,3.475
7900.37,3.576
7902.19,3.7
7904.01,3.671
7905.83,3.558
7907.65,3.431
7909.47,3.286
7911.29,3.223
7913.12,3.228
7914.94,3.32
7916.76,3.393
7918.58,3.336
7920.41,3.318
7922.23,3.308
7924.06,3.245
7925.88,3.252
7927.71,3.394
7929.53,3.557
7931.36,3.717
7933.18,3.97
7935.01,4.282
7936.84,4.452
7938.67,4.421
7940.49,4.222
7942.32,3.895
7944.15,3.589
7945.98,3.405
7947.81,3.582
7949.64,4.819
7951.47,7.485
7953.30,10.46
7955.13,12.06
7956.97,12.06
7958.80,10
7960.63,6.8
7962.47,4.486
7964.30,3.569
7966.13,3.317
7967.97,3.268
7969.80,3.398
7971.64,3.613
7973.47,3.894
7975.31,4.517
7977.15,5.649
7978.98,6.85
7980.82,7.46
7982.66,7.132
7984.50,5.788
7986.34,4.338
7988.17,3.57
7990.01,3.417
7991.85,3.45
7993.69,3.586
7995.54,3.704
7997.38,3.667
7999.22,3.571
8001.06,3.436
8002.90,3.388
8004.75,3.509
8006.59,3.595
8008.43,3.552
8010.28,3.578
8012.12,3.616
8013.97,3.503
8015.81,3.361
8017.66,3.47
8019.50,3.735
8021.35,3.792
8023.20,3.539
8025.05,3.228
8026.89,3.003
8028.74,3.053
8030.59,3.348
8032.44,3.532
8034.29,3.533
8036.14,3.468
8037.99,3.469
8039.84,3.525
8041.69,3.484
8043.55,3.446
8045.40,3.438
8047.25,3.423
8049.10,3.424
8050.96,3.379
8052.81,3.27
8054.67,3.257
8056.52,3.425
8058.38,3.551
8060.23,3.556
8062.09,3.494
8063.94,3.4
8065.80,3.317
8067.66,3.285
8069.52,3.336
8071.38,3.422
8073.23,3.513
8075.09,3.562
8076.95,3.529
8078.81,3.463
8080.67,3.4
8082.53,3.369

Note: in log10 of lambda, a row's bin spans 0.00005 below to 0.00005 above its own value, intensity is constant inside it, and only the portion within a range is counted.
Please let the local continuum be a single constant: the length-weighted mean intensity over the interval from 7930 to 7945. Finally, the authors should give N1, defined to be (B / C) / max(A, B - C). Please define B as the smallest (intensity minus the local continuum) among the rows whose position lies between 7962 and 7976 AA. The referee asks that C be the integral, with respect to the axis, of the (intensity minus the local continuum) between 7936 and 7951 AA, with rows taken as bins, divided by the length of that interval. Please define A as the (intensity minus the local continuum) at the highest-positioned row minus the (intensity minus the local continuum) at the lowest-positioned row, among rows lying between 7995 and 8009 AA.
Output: 56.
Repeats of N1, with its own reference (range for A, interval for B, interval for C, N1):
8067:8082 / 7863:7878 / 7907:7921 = 18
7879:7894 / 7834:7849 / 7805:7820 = 17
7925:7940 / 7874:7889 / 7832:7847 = 1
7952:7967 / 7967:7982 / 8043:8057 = -10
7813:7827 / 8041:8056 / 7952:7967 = 1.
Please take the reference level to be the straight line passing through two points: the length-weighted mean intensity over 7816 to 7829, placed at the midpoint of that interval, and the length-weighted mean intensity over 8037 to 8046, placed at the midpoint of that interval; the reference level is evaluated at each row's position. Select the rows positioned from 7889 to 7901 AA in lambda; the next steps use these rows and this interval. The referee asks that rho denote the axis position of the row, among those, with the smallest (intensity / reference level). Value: 7891.28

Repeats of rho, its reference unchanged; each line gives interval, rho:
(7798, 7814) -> 7804.54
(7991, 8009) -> 8002.90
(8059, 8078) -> 8067.66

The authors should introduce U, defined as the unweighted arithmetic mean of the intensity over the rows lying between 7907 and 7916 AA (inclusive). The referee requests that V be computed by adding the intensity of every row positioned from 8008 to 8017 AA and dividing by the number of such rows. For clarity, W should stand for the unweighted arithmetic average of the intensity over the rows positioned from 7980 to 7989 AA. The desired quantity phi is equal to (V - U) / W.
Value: 0.04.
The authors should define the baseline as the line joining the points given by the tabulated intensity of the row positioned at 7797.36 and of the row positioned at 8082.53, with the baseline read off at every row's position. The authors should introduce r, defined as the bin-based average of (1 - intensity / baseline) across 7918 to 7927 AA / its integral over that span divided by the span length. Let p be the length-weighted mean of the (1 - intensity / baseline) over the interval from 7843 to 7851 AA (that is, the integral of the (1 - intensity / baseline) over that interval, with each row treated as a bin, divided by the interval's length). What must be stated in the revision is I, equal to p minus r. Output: -0.02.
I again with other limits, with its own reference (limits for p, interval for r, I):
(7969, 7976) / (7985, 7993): -0.01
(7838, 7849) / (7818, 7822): -0.03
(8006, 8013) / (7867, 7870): -0.15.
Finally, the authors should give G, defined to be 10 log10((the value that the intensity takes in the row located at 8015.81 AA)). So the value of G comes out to 5.26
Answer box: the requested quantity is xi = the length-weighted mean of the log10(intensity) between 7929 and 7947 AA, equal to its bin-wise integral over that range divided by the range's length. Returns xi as 0.60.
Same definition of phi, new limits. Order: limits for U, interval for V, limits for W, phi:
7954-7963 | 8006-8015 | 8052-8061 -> -1.62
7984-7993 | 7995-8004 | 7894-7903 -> -0.16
